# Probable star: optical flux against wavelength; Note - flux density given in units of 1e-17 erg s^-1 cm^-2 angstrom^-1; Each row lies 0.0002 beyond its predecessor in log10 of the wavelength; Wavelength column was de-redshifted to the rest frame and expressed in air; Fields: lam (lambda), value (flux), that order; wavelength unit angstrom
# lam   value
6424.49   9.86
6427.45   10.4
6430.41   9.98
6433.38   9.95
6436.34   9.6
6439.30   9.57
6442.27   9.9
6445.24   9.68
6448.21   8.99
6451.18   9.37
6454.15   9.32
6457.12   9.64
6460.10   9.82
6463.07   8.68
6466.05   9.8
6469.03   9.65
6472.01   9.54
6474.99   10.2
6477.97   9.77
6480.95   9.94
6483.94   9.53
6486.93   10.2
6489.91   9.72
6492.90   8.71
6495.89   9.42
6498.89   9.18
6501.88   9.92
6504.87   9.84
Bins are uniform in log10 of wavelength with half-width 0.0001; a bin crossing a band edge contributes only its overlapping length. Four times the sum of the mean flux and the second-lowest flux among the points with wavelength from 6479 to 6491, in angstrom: 78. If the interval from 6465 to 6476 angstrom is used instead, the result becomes 78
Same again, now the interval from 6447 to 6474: 74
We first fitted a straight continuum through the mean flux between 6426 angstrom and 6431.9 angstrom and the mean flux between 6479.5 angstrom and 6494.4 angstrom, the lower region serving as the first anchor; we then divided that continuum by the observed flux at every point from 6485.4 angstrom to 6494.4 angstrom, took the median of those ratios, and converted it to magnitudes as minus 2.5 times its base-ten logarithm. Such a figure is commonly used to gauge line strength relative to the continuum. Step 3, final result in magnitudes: 0.015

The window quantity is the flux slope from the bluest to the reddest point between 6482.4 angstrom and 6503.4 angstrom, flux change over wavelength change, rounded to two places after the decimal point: 0.02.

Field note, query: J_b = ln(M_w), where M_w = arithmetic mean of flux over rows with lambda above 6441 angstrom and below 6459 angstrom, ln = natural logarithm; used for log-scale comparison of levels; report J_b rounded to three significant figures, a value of 2.25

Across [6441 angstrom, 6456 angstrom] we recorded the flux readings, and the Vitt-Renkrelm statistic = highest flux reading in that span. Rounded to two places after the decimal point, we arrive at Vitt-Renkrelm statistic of 9.90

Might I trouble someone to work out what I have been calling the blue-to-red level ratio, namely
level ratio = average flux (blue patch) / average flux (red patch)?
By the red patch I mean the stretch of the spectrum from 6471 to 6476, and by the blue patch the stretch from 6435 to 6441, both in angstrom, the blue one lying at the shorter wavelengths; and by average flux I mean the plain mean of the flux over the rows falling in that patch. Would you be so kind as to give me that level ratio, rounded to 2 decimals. 0.97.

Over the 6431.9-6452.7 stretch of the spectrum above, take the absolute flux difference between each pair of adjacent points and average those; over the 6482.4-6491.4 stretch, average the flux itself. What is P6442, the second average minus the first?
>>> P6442 9.48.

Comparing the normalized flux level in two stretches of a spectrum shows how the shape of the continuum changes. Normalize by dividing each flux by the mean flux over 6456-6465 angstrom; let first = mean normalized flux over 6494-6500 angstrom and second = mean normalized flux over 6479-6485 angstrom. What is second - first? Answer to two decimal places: 0.05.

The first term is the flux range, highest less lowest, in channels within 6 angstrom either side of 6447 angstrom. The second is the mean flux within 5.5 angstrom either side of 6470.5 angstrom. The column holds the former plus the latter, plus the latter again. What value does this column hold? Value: 20.5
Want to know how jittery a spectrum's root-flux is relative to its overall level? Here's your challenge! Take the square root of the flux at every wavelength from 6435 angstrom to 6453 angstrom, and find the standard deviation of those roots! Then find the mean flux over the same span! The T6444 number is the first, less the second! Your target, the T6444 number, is -9.47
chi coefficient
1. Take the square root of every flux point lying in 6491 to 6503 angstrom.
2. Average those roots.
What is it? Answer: 3.05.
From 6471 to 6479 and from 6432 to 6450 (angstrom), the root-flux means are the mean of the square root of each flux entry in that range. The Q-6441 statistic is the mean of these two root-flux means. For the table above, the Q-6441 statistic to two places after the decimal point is 3.12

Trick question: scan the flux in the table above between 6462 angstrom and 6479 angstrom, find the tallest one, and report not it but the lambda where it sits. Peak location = 6474.99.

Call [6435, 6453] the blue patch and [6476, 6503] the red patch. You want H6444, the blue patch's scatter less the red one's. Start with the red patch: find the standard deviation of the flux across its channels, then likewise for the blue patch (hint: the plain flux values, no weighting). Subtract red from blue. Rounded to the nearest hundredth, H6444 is -0.14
